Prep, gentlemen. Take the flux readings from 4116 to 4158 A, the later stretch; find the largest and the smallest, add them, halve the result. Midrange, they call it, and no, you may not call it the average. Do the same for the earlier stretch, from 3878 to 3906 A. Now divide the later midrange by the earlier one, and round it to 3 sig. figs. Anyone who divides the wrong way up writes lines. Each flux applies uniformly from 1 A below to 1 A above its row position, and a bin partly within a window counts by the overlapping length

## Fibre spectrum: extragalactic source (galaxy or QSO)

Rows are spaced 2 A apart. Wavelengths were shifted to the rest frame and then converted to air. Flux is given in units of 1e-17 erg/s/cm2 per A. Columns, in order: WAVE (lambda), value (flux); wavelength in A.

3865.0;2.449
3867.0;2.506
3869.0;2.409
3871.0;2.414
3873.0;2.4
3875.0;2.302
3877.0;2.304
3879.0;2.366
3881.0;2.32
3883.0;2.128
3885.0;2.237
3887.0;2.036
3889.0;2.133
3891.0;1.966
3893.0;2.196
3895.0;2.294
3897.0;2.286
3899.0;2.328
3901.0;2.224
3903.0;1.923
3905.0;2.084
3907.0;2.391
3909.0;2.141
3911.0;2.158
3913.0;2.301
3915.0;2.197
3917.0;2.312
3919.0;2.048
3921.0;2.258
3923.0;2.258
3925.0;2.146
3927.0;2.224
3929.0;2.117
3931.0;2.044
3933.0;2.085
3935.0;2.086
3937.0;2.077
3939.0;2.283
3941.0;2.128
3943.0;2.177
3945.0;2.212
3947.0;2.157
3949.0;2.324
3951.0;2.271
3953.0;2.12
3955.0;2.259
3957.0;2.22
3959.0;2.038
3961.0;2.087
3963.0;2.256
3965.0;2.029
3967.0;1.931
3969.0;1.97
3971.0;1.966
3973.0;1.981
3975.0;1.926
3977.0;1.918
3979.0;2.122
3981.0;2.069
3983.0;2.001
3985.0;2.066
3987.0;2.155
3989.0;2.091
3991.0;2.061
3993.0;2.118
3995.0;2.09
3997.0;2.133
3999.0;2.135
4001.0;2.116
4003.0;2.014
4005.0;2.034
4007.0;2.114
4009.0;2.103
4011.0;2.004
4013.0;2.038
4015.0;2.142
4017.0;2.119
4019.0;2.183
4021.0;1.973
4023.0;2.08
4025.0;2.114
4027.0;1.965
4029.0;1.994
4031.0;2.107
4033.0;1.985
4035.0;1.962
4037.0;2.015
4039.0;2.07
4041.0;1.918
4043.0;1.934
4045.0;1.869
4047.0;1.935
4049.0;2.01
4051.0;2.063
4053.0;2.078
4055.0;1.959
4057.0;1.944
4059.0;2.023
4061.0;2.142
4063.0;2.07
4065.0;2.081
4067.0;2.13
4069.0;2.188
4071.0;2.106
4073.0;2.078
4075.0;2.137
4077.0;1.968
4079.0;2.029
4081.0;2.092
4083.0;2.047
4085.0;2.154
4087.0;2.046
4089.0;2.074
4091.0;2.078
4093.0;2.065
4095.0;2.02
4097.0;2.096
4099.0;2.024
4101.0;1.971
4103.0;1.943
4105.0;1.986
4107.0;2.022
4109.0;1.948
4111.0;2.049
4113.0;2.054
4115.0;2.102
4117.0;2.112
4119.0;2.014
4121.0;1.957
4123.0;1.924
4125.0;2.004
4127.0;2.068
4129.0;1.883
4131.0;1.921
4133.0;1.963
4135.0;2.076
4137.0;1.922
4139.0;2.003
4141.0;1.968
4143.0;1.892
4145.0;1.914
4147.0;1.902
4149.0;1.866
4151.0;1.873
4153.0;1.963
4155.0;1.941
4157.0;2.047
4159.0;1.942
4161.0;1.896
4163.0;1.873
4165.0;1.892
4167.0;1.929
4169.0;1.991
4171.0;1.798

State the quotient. 0.927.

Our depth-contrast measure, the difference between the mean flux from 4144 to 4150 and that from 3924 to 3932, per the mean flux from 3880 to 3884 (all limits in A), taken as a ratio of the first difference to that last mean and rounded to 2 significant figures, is -0.11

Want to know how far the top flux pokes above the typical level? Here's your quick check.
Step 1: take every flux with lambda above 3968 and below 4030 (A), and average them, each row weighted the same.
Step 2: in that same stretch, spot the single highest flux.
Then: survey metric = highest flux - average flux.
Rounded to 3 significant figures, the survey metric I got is 0.125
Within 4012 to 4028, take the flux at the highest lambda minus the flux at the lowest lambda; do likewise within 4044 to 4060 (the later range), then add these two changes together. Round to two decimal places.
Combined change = 0.08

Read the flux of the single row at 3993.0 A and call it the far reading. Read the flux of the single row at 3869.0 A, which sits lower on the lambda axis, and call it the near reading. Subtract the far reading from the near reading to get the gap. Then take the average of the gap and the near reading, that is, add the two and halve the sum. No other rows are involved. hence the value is 1.35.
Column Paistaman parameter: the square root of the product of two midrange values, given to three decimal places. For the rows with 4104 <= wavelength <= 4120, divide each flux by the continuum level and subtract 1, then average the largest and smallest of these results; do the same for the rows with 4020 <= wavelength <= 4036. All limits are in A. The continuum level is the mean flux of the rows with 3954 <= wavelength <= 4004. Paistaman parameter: 0.017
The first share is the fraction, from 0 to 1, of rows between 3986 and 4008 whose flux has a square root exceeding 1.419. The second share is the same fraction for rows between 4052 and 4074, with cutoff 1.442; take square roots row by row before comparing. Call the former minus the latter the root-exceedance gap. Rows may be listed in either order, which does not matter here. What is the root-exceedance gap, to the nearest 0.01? 0.55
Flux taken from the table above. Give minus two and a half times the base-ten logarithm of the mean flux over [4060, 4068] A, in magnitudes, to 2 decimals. -0.81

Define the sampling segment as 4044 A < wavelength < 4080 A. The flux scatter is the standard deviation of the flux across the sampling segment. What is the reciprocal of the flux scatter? 12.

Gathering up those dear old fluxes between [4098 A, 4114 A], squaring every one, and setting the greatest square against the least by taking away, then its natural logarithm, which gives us -0.81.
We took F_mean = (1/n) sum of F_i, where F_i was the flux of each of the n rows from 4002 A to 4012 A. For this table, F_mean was 2.05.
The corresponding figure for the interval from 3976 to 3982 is 2.04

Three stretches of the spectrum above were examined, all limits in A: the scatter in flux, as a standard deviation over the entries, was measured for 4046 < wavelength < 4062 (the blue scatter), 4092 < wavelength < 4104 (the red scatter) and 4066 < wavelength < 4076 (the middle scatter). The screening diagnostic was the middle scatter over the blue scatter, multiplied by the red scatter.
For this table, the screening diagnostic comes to 0.03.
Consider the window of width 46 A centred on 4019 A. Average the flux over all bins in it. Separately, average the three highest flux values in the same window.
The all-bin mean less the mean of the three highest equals -0.10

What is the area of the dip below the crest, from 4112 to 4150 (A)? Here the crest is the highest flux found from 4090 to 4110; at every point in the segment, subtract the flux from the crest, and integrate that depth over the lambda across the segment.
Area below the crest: 4.6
